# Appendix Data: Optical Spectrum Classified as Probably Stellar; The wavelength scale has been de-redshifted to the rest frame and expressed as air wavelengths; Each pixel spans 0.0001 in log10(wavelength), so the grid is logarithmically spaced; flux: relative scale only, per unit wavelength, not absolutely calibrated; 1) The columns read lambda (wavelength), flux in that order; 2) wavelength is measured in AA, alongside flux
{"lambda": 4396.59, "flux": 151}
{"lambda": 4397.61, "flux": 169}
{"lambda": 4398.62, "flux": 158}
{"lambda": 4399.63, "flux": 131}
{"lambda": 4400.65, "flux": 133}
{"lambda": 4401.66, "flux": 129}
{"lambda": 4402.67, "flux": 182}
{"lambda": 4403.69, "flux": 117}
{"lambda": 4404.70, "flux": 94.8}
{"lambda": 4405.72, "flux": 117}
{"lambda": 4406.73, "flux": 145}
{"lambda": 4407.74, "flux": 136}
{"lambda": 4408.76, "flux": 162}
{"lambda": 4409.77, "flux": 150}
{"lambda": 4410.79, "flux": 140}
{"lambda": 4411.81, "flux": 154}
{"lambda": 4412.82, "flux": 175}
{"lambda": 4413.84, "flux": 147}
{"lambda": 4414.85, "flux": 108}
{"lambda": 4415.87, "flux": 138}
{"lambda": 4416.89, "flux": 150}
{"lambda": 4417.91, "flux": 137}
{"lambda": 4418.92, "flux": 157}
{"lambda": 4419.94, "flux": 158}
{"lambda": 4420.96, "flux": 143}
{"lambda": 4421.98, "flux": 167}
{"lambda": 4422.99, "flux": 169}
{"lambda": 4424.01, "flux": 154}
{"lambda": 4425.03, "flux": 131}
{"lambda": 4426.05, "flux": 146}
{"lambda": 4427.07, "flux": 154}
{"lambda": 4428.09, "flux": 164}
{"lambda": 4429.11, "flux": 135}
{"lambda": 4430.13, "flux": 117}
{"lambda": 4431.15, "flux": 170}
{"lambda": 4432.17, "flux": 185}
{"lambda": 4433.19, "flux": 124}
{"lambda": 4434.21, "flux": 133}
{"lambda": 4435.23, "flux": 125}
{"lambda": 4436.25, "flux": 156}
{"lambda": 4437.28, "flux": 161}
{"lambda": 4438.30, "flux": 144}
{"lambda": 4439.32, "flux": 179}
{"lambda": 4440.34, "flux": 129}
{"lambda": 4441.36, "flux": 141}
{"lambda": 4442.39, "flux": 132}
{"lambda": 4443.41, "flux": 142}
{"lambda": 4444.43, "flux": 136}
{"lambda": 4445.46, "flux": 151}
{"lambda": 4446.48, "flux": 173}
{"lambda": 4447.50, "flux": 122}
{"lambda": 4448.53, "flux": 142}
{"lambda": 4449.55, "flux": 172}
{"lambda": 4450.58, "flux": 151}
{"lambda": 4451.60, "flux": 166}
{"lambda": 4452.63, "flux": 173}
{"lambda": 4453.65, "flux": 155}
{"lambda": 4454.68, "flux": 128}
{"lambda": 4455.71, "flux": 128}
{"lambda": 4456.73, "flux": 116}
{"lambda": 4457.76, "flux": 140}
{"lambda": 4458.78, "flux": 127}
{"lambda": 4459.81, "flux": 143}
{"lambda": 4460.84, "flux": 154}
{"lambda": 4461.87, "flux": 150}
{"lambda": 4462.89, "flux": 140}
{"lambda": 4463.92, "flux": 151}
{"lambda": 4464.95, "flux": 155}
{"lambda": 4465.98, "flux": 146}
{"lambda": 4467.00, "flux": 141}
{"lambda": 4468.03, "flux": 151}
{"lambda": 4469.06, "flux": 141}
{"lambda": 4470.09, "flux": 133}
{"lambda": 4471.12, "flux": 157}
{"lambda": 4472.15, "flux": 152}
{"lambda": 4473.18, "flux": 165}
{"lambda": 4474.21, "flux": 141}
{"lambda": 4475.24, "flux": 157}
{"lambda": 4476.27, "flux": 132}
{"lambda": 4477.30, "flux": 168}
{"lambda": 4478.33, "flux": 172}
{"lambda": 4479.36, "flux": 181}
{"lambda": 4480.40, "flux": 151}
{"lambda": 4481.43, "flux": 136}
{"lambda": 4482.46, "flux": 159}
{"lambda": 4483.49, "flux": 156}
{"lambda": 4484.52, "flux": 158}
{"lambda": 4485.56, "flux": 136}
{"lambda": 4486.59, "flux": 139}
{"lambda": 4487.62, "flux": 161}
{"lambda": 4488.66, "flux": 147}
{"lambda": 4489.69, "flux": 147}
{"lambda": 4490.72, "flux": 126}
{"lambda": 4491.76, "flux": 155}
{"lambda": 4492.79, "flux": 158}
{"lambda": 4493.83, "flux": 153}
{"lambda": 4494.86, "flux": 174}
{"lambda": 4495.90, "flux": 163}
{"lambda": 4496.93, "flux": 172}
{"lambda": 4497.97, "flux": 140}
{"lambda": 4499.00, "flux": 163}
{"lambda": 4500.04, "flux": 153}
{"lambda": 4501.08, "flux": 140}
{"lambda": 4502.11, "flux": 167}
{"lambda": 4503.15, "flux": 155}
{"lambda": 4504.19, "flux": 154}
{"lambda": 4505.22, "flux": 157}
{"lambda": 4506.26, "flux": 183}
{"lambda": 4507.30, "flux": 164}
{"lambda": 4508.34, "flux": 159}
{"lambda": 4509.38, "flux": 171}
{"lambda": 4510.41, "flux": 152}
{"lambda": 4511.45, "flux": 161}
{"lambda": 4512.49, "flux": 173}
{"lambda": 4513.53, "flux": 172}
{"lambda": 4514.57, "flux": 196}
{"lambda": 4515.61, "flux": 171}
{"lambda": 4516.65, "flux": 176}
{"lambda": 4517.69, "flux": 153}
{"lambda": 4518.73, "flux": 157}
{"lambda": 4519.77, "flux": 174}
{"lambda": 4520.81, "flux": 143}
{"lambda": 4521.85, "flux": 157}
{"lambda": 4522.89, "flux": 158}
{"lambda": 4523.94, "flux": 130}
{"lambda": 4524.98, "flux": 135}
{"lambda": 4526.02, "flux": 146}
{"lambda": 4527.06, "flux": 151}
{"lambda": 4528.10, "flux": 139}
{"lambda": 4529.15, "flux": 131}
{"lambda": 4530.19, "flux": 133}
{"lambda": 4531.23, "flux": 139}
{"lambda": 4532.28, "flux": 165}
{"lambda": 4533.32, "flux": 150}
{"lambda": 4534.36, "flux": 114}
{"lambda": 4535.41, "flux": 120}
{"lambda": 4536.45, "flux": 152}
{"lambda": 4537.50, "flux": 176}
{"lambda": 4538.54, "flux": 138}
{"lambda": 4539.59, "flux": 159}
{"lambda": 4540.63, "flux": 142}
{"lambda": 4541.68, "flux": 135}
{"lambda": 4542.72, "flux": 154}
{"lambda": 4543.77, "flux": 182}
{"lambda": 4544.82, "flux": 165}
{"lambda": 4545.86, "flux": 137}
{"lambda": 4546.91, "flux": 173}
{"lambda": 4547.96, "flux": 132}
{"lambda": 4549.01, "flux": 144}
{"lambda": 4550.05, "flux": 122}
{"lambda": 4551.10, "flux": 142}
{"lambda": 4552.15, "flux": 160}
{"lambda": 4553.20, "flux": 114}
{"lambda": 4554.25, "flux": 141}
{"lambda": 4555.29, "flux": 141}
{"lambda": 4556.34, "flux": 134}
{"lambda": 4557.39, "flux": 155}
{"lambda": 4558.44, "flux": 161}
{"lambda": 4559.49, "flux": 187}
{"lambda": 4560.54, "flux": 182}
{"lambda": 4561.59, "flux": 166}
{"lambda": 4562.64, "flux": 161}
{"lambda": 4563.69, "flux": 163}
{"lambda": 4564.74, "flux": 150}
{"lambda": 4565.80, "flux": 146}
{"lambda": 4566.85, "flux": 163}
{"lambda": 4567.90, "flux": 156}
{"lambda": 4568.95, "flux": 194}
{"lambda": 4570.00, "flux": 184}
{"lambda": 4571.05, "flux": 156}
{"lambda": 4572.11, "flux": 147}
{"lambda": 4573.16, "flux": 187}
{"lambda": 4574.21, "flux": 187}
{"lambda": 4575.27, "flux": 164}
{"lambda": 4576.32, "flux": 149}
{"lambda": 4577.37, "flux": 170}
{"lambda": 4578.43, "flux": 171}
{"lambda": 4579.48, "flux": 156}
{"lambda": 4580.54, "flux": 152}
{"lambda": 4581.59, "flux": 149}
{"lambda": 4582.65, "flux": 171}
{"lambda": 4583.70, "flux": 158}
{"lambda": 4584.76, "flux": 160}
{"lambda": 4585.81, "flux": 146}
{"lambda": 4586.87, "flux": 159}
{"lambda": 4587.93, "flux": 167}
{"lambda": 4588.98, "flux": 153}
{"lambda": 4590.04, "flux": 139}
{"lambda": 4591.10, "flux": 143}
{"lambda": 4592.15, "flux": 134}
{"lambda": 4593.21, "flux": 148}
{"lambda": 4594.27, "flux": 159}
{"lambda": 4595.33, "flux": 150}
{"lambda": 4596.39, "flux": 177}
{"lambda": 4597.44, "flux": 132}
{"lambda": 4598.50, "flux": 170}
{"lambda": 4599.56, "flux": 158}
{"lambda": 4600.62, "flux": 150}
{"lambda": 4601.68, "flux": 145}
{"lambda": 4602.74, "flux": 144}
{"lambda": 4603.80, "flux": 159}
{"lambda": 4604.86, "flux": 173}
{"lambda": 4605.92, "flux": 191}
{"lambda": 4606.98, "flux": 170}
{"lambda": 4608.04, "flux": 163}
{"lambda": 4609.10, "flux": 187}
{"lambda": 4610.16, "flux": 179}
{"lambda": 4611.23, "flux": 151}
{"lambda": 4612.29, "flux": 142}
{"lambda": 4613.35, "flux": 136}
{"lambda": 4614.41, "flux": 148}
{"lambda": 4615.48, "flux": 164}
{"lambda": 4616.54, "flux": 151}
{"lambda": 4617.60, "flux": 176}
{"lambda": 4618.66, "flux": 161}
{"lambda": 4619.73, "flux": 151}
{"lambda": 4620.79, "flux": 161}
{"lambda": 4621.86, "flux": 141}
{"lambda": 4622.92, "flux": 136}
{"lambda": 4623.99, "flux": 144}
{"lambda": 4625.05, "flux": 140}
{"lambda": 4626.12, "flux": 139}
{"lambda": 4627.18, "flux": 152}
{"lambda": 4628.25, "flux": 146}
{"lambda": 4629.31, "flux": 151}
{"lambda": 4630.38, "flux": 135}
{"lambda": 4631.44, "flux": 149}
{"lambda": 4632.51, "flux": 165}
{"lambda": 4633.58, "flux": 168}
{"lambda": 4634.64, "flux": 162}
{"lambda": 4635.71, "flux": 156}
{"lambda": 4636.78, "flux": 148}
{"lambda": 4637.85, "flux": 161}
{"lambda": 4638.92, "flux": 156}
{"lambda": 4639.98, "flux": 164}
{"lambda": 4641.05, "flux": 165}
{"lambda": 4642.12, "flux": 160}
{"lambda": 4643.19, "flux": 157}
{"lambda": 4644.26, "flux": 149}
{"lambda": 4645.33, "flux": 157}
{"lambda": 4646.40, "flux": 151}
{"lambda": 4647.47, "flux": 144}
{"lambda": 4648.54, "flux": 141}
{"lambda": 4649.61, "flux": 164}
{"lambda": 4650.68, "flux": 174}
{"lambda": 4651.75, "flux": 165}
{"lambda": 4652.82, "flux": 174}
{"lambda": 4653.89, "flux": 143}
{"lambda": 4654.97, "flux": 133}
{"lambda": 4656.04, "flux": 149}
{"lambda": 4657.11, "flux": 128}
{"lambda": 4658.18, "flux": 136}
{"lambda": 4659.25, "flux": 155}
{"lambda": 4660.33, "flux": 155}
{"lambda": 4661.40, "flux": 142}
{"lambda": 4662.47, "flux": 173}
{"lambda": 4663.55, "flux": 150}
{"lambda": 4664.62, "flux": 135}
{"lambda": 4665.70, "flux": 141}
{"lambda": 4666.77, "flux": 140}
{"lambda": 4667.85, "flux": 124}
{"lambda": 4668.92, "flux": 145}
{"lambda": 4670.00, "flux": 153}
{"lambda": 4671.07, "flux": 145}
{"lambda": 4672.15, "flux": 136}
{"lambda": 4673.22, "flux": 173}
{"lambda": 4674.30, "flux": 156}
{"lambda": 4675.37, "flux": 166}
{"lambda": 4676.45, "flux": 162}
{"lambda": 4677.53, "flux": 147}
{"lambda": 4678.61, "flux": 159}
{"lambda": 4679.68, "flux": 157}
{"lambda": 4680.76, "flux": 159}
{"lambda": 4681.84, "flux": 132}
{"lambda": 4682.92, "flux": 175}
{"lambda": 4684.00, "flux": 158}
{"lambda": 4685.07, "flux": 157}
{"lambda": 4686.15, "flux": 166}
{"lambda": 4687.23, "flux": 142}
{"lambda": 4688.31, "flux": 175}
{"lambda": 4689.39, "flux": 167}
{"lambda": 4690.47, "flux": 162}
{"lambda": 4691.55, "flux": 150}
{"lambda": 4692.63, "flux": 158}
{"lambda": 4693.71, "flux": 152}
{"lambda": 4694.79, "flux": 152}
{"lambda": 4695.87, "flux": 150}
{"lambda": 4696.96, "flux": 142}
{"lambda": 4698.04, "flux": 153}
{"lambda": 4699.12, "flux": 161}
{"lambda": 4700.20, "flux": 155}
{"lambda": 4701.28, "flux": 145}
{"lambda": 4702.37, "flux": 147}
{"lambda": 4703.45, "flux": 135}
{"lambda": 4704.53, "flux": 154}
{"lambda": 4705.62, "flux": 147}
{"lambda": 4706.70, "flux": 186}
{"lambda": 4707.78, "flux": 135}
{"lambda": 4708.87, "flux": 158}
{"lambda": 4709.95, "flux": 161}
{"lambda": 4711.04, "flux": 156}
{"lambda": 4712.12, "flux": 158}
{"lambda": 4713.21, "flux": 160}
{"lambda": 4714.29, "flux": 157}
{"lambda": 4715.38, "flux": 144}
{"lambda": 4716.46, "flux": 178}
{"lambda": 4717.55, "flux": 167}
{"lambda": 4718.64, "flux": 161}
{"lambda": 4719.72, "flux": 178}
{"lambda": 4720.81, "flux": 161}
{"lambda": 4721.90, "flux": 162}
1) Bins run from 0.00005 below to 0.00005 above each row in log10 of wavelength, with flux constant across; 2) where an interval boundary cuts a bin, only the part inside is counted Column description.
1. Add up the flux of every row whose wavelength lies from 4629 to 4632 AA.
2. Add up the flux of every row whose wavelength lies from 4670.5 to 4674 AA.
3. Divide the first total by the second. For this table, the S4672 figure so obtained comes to 0.96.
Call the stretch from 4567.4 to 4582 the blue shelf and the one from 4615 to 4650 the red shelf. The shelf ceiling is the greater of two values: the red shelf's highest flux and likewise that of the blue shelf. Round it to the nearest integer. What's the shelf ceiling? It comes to 194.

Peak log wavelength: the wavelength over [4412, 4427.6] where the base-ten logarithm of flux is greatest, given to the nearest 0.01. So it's 4412.82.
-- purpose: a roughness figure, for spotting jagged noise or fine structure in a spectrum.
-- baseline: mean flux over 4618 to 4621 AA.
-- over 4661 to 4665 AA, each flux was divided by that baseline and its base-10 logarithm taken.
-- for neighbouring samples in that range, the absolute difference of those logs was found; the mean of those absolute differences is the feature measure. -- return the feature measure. 0.064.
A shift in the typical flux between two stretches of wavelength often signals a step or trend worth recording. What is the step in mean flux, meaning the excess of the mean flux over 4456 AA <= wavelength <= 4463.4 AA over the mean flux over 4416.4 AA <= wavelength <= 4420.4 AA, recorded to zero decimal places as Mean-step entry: -12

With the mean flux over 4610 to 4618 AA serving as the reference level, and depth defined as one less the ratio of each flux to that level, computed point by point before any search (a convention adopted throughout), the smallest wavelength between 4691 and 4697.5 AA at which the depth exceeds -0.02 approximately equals 4691.55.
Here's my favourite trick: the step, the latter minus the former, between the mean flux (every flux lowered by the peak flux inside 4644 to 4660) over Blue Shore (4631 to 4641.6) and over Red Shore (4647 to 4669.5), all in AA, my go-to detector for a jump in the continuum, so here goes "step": -11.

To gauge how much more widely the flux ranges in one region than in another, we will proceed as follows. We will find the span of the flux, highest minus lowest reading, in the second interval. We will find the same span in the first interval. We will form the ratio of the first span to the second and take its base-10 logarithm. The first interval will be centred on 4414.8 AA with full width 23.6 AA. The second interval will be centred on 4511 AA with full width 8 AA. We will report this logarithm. 0.26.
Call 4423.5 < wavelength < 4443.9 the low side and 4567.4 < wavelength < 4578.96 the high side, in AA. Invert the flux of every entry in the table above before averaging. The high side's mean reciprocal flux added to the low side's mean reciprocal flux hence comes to 0.0129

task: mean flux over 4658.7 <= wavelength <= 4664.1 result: 155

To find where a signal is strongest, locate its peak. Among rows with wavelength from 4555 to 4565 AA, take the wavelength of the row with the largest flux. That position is 4559.49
